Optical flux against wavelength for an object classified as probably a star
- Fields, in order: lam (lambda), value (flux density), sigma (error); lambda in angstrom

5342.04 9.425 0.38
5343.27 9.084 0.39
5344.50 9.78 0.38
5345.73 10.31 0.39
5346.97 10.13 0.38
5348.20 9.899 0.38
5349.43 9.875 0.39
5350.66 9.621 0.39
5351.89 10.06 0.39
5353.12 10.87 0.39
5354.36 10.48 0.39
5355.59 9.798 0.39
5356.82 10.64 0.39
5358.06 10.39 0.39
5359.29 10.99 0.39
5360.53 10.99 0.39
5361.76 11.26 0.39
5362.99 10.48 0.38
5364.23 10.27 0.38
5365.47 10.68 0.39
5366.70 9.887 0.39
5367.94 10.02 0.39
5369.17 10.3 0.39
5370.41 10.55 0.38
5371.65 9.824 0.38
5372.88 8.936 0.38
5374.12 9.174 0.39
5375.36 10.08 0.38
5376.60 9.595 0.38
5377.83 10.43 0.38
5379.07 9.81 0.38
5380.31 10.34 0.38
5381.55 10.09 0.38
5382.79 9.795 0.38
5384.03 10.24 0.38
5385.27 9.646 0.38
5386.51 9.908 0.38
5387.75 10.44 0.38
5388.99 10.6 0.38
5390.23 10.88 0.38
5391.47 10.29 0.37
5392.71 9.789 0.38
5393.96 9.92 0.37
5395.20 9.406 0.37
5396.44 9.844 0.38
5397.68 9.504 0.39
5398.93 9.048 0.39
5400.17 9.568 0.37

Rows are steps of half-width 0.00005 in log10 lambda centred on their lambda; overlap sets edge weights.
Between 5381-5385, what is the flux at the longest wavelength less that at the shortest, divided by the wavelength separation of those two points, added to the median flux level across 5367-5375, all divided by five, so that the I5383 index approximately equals 1.996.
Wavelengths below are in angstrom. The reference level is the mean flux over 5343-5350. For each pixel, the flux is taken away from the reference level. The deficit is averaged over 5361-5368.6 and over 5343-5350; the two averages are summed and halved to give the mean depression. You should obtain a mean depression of -0.29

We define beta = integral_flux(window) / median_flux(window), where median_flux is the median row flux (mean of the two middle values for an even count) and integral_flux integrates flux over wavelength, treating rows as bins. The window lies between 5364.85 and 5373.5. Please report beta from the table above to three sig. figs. 8.66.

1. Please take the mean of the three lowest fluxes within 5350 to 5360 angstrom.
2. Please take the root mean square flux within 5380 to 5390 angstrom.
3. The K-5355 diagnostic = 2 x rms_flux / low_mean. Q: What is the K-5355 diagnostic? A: 2.06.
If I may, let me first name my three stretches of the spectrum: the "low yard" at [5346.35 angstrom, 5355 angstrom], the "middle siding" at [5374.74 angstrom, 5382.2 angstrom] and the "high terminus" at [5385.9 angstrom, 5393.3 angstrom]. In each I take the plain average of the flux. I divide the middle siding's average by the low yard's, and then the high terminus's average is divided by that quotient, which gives 10.4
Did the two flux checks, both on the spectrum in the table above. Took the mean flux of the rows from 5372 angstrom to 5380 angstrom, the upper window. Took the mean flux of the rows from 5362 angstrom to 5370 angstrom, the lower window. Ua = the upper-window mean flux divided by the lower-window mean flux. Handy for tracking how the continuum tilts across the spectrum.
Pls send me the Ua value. 0.94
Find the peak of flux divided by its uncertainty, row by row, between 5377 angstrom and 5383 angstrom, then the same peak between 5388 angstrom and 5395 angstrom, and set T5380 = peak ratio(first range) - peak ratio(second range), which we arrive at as -1.2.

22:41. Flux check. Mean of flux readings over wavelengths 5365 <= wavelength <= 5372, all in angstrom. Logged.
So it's 10.2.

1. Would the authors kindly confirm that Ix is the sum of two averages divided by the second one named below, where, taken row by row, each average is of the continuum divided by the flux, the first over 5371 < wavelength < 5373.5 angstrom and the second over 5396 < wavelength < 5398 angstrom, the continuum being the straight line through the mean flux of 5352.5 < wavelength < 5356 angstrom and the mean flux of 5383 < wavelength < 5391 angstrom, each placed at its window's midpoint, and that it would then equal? 2.04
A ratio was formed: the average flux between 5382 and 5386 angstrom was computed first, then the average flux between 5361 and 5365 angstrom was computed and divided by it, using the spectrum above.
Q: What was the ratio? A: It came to 1.08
